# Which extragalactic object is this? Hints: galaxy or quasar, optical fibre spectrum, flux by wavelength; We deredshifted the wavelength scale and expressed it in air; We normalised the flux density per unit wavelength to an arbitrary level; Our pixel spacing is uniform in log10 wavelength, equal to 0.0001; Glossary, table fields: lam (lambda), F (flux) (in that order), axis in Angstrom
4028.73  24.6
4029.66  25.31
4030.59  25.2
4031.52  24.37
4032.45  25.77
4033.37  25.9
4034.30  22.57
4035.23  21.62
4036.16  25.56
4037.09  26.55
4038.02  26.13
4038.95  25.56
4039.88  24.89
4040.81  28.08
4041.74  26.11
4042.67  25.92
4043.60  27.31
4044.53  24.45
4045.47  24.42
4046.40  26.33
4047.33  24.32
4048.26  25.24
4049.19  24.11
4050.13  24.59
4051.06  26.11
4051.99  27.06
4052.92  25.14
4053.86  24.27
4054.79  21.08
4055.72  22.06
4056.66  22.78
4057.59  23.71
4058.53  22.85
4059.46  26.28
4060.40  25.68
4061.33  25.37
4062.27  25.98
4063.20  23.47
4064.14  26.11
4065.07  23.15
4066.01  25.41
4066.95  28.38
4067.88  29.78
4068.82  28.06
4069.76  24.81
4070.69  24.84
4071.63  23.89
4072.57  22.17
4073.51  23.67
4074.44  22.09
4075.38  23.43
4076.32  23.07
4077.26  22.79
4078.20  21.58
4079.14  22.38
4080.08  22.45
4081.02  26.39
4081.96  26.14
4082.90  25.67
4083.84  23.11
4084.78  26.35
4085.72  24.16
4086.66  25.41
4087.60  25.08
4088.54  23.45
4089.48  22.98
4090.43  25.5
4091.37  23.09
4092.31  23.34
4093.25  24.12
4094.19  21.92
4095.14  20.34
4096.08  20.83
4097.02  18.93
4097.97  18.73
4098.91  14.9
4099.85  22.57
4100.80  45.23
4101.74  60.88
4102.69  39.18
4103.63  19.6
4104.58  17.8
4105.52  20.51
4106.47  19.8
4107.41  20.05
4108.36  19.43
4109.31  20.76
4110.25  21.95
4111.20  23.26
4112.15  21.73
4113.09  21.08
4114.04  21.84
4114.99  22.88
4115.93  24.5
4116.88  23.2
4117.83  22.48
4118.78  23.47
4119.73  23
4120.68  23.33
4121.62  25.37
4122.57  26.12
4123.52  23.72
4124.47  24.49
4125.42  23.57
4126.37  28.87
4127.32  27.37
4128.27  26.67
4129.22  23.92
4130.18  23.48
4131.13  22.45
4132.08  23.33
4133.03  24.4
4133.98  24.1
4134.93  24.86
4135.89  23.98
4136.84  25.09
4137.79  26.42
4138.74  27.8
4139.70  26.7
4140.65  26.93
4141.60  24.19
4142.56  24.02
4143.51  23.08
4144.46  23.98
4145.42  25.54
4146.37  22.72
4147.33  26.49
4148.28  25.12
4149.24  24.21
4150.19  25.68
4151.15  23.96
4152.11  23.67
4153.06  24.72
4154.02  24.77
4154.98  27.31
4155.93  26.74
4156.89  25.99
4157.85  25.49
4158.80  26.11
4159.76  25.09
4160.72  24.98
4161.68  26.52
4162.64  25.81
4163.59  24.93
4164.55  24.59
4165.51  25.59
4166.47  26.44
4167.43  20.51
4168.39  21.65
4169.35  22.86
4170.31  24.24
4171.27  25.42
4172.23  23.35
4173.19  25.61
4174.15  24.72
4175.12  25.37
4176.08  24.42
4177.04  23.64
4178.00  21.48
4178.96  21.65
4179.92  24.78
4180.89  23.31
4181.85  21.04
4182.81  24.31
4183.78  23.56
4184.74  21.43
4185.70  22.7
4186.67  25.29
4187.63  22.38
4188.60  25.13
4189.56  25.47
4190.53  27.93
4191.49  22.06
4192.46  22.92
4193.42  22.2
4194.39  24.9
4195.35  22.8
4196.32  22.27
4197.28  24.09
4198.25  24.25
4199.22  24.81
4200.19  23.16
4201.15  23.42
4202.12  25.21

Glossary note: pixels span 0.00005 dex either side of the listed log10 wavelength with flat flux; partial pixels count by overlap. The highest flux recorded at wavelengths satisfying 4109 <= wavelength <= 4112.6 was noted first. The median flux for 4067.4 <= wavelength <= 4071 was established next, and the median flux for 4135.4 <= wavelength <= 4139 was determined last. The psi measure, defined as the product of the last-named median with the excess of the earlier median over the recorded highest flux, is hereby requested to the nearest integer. 82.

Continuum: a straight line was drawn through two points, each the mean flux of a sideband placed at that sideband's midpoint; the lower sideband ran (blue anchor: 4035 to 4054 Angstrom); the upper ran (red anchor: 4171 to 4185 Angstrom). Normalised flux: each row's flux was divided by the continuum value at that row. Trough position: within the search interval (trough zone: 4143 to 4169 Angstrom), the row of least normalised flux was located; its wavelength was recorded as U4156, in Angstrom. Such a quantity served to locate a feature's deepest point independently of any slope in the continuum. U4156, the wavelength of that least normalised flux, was 4167.43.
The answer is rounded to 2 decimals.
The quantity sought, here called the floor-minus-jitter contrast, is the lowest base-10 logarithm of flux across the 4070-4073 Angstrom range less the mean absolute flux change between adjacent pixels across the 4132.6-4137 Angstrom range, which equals 0.58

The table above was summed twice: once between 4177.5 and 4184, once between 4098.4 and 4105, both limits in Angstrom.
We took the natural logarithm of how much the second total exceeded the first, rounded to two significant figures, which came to 4.1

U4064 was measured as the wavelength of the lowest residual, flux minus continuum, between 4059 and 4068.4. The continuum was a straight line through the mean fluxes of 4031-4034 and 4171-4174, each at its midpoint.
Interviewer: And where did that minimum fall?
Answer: 4065.07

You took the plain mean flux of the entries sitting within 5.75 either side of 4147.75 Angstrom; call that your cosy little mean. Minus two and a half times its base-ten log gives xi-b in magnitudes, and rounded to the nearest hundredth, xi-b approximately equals -3.47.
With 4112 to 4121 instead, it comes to -3.39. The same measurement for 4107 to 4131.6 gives -3.42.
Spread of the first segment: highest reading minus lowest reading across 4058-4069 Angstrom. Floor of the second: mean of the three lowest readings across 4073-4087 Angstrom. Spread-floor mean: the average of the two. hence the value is 14.5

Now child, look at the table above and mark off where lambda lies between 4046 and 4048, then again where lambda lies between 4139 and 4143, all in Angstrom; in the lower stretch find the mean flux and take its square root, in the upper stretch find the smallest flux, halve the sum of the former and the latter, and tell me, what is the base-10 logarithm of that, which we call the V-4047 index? 1.16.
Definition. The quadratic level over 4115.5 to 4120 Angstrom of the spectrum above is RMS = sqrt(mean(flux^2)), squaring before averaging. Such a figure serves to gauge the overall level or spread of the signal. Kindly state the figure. 23.3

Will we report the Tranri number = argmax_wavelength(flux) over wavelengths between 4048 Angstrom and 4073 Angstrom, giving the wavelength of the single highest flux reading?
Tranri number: 4067.88 Angstrom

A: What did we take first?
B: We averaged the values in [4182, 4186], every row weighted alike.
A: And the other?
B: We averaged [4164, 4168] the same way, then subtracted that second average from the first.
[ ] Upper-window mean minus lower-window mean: -1.3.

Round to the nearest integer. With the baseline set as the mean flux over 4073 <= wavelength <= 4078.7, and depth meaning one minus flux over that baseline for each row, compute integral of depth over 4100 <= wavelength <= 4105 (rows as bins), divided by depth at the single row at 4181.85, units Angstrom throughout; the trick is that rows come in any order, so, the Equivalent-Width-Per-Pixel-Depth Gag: -38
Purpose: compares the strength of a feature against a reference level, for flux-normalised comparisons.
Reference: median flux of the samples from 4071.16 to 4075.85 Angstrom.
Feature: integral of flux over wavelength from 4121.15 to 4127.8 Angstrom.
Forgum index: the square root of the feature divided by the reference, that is 2.7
